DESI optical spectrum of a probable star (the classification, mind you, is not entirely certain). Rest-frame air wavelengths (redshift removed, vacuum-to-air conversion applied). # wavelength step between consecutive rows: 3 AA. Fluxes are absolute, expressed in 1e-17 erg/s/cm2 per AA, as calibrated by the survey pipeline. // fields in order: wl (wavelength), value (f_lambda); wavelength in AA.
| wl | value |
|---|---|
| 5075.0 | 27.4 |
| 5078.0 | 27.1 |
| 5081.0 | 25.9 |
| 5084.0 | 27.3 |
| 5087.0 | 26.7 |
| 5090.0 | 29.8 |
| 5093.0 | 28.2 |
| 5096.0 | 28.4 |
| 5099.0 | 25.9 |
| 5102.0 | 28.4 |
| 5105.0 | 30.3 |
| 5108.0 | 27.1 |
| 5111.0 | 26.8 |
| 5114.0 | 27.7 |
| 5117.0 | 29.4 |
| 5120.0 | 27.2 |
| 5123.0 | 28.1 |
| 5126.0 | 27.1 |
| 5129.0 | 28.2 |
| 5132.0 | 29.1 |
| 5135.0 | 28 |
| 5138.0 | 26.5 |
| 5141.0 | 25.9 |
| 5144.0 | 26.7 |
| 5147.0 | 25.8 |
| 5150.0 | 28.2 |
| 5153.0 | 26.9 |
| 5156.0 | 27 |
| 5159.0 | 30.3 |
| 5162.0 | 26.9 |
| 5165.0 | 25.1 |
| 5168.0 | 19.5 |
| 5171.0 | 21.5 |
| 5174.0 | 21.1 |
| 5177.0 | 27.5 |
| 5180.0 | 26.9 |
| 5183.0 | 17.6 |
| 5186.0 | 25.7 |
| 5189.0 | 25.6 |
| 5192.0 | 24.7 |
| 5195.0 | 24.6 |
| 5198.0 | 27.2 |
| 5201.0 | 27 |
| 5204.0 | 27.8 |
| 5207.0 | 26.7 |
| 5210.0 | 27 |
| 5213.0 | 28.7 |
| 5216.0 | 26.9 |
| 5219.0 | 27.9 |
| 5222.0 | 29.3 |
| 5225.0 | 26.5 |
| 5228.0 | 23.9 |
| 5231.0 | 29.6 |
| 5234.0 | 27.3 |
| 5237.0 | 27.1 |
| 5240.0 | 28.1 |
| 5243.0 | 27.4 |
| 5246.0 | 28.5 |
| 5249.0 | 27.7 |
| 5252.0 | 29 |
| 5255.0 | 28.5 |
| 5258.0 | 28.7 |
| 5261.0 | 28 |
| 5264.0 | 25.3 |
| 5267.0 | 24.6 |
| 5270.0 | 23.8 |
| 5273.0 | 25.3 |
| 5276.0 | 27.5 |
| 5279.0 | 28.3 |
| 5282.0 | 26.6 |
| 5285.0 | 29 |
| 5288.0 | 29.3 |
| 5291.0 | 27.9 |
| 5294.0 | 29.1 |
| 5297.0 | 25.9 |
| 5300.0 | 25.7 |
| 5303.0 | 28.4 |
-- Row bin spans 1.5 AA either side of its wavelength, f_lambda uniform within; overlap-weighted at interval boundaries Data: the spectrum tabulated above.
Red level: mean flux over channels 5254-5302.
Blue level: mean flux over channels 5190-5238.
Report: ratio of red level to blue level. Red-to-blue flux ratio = 1.00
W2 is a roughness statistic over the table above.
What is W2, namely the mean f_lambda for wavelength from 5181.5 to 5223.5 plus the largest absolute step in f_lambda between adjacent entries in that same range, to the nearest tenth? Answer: 34.3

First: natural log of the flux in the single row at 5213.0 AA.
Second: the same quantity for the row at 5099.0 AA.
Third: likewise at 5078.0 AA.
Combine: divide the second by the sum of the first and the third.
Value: 0.489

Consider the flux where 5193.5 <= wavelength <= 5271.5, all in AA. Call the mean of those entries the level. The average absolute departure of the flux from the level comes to 1.21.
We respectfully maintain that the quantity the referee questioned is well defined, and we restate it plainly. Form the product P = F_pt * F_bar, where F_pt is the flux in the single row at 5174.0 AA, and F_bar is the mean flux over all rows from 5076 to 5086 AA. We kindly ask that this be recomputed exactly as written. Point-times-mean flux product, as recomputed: 565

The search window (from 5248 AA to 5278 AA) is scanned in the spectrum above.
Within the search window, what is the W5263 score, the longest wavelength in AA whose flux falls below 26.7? 5273.0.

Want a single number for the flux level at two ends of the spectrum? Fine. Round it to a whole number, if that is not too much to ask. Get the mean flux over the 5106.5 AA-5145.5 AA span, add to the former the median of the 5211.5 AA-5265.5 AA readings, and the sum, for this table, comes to 55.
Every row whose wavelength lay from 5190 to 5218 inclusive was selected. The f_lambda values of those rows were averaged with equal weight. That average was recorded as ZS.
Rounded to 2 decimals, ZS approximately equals 26.73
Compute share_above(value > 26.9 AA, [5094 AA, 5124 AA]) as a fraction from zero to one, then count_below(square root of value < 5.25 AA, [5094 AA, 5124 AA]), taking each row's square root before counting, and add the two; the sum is 4.8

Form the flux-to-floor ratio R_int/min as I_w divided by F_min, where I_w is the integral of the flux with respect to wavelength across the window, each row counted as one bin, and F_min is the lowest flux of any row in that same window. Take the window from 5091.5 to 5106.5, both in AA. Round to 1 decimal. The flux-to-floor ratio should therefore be 16.4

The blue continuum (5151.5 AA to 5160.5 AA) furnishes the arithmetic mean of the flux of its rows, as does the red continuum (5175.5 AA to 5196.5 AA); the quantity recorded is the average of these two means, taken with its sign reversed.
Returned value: -26.4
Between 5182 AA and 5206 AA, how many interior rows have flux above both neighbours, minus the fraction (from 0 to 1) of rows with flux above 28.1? 2.0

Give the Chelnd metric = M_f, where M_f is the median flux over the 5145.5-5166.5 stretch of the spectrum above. 26.9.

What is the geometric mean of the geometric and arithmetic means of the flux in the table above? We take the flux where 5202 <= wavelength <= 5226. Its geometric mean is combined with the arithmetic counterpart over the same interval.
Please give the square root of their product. 27.6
